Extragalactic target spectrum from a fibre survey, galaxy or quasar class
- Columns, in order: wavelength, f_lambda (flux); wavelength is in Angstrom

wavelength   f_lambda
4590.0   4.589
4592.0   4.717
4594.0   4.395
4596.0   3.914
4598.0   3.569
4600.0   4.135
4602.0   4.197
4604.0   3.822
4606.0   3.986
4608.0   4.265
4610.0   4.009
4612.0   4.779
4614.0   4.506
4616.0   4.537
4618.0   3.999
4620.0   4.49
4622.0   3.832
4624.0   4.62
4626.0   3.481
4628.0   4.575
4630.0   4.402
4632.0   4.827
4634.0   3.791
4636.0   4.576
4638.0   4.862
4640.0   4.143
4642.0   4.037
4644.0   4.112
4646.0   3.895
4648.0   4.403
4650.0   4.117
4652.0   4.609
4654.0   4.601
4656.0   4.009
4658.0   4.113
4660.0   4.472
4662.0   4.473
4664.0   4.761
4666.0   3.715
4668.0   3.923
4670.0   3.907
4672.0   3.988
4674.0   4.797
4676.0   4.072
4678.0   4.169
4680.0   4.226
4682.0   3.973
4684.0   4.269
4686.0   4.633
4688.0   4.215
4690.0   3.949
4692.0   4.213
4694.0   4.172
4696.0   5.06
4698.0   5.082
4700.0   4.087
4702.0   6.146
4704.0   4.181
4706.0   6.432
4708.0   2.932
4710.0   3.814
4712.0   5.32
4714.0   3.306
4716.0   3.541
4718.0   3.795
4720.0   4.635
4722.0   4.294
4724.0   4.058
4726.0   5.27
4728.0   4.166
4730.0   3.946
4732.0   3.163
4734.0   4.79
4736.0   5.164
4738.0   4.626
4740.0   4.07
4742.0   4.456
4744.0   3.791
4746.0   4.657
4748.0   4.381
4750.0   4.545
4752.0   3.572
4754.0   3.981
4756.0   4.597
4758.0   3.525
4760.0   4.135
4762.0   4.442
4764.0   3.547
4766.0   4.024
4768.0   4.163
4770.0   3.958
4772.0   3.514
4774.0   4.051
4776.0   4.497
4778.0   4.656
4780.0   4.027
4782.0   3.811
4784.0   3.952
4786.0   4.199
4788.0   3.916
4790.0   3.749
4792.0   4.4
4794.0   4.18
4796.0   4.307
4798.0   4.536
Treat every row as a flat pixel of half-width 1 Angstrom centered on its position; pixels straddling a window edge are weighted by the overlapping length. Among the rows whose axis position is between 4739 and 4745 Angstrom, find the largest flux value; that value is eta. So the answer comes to 4.456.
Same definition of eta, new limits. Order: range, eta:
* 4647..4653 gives 4.609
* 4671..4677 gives 4.797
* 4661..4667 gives 4.761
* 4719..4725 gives 4.635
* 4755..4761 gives 4.597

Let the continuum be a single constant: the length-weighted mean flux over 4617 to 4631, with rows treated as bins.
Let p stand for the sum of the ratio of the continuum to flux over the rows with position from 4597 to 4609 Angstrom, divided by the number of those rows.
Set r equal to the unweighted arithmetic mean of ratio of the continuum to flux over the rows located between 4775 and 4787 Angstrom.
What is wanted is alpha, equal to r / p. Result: 0.95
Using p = 1.06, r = 1.01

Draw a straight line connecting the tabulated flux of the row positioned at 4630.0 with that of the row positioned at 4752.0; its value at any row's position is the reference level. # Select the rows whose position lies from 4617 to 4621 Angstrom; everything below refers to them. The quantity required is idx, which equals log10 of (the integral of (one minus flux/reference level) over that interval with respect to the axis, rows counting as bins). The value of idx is -0.7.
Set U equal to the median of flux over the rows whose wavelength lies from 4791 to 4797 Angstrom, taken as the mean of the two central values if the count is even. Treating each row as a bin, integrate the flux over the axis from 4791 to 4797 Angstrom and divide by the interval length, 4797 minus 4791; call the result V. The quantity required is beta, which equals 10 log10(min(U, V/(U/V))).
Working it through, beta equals 6.32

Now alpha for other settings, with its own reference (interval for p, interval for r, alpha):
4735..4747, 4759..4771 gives 1.10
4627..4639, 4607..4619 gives 1.03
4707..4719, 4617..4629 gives 0.89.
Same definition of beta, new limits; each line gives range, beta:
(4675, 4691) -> 6.22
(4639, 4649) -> 6.14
